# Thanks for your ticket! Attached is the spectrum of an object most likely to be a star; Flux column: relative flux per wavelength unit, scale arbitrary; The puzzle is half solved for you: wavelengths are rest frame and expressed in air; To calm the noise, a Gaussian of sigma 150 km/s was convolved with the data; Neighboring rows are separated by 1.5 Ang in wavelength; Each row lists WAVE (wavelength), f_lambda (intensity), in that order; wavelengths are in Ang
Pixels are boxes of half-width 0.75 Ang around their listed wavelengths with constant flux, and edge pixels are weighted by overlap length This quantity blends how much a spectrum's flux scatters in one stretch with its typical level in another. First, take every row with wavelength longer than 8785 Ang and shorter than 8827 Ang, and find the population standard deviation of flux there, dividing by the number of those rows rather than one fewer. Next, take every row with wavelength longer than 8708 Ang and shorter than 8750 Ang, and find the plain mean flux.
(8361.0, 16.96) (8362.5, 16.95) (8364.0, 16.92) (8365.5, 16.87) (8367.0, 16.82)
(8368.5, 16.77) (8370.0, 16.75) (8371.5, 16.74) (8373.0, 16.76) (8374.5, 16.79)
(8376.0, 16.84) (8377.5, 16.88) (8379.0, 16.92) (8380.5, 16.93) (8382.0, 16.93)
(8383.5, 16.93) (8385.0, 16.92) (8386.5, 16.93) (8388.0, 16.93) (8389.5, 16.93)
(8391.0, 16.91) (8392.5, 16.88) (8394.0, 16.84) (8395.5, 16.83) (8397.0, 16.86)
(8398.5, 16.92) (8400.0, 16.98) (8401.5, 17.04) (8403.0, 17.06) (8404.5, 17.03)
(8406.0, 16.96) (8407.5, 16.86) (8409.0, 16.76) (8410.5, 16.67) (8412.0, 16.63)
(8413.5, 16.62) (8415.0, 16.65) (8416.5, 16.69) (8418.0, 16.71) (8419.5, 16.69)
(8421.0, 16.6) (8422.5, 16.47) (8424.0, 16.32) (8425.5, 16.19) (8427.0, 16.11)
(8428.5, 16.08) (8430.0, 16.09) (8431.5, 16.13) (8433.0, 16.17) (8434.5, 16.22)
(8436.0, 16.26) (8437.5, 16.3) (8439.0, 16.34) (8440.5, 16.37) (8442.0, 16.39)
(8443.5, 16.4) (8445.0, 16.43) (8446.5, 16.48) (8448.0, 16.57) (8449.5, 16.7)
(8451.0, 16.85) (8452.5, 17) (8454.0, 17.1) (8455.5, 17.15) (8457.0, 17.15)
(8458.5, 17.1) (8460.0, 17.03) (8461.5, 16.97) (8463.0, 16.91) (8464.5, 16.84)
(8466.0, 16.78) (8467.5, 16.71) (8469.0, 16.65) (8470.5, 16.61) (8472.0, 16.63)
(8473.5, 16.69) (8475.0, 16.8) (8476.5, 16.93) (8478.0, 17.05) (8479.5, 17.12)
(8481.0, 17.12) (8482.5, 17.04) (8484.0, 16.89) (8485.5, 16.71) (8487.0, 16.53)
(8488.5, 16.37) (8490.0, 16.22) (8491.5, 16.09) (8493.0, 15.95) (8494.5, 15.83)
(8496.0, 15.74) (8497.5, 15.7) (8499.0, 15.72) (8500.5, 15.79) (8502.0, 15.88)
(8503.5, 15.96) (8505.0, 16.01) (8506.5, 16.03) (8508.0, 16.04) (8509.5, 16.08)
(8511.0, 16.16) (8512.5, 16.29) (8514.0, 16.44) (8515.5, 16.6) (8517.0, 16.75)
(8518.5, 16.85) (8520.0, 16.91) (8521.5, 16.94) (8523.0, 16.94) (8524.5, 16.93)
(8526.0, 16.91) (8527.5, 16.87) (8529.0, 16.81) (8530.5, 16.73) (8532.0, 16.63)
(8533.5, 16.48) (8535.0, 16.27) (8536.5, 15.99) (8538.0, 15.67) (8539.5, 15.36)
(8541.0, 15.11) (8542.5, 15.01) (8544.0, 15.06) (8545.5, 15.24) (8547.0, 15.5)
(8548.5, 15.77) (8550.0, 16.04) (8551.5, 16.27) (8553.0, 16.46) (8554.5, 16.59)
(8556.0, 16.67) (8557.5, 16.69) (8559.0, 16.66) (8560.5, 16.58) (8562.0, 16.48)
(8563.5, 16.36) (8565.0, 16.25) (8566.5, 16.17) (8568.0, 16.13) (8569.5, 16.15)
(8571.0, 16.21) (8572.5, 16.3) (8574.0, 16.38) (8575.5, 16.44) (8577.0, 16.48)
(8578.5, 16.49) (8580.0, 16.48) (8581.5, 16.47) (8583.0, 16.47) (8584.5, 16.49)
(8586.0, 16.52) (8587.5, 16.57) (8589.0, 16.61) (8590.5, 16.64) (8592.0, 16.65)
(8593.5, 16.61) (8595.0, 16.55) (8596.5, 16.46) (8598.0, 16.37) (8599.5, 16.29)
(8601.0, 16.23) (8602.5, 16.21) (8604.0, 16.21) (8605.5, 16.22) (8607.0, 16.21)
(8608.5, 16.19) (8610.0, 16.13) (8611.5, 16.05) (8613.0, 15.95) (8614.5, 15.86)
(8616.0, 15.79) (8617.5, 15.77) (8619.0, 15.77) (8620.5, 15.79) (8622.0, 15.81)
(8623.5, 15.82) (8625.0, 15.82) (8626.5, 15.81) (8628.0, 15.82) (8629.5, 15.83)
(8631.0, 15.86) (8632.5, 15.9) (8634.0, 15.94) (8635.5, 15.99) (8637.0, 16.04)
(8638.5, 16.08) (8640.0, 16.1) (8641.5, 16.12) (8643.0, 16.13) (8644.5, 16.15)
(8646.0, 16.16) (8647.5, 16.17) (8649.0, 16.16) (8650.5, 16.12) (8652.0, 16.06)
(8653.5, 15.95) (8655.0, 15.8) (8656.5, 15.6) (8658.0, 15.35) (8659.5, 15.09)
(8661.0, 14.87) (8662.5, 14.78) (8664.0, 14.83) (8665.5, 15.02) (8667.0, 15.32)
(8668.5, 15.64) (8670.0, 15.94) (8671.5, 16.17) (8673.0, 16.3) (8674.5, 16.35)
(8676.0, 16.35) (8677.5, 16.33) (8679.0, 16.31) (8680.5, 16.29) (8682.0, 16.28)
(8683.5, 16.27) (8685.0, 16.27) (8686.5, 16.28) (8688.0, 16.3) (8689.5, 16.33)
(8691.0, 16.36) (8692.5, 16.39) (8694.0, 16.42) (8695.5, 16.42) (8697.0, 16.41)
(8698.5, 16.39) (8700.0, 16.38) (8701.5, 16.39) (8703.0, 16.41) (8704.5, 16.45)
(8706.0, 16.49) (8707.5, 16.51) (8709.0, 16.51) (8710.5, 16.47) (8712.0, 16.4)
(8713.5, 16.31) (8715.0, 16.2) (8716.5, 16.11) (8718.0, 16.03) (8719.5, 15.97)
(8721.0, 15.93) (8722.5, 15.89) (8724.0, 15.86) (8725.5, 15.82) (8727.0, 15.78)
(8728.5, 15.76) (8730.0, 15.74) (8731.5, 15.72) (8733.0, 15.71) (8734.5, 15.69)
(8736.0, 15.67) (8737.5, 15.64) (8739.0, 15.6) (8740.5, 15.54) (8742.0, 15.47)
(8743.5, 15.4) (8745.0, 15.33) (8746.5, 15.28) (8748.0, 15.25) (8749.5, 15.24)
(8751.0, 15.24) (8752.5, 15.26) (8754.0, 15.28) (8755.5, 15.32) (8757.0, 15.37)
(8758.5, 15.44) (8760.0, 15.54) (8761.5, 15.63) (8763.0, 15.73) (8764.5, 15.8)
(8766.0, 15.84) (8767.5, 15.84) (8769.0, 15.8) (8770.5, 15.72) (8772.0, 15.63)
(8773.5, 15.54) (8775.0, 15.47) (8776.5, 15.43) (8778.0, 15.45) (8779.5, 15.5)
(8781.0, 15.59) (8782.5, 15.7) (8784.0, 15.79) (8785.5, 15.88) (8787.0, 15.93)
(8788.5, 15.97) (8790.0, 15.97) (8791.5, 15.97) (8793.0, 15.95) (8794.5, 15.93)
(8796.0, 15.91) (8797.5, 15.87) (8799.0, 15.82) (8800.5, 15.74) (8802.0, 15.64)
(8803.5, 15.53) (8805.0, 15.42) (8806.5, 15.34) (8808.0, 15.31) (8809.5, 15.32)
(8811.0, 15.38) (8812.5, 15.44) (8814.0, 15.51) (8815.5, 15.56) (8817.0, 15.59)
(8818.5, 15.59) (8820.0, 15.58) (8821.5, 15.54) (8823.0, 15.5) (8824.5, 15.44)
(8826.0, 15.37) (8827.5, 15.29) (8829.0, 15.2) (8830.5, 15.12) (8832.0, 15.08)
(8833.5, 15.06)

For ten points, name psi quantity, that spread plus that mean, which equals 16.0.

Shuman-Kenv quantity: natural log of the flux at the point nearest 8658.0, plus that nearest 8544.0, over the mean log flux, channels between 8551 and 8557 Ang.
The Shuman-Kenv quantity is 1.94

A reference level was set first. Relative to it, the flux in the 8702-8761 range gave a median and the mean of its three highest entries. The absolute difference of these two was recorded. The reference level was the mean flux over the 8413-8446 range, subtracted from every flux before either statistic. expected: 0.78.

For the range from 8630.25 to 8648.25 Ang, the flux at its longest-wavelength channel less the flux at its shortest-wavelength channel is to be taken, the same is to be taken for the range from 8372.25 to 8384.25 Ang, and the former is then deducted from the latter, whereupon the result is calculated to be -0.1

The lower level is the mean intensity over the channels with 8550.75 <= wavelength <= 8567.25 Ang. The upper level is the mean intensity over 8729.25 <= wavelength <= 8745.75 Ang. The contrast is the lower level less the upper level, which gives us 0.9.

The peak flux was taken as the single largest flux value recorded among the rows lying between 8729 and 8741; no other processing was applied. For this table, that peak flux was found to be 15.74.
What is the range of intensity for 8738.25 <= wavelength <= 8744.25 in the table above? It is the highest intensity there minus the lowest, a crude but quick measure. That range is 0.2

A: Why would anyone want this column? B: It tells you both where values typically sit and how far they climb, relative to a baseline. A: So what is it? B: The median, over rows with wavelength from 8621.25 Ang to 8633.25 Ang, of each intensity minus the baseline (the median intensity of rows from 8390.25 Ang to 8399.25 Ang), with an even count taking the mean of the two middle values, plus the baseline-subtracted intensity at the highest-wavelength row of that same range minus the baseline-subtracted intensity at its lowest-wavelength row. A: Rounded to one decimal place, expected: -1.0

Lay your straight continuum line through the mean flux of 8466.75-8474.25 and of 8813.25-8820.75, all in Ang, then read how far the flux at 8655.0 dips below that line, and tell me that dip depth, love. 0.28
